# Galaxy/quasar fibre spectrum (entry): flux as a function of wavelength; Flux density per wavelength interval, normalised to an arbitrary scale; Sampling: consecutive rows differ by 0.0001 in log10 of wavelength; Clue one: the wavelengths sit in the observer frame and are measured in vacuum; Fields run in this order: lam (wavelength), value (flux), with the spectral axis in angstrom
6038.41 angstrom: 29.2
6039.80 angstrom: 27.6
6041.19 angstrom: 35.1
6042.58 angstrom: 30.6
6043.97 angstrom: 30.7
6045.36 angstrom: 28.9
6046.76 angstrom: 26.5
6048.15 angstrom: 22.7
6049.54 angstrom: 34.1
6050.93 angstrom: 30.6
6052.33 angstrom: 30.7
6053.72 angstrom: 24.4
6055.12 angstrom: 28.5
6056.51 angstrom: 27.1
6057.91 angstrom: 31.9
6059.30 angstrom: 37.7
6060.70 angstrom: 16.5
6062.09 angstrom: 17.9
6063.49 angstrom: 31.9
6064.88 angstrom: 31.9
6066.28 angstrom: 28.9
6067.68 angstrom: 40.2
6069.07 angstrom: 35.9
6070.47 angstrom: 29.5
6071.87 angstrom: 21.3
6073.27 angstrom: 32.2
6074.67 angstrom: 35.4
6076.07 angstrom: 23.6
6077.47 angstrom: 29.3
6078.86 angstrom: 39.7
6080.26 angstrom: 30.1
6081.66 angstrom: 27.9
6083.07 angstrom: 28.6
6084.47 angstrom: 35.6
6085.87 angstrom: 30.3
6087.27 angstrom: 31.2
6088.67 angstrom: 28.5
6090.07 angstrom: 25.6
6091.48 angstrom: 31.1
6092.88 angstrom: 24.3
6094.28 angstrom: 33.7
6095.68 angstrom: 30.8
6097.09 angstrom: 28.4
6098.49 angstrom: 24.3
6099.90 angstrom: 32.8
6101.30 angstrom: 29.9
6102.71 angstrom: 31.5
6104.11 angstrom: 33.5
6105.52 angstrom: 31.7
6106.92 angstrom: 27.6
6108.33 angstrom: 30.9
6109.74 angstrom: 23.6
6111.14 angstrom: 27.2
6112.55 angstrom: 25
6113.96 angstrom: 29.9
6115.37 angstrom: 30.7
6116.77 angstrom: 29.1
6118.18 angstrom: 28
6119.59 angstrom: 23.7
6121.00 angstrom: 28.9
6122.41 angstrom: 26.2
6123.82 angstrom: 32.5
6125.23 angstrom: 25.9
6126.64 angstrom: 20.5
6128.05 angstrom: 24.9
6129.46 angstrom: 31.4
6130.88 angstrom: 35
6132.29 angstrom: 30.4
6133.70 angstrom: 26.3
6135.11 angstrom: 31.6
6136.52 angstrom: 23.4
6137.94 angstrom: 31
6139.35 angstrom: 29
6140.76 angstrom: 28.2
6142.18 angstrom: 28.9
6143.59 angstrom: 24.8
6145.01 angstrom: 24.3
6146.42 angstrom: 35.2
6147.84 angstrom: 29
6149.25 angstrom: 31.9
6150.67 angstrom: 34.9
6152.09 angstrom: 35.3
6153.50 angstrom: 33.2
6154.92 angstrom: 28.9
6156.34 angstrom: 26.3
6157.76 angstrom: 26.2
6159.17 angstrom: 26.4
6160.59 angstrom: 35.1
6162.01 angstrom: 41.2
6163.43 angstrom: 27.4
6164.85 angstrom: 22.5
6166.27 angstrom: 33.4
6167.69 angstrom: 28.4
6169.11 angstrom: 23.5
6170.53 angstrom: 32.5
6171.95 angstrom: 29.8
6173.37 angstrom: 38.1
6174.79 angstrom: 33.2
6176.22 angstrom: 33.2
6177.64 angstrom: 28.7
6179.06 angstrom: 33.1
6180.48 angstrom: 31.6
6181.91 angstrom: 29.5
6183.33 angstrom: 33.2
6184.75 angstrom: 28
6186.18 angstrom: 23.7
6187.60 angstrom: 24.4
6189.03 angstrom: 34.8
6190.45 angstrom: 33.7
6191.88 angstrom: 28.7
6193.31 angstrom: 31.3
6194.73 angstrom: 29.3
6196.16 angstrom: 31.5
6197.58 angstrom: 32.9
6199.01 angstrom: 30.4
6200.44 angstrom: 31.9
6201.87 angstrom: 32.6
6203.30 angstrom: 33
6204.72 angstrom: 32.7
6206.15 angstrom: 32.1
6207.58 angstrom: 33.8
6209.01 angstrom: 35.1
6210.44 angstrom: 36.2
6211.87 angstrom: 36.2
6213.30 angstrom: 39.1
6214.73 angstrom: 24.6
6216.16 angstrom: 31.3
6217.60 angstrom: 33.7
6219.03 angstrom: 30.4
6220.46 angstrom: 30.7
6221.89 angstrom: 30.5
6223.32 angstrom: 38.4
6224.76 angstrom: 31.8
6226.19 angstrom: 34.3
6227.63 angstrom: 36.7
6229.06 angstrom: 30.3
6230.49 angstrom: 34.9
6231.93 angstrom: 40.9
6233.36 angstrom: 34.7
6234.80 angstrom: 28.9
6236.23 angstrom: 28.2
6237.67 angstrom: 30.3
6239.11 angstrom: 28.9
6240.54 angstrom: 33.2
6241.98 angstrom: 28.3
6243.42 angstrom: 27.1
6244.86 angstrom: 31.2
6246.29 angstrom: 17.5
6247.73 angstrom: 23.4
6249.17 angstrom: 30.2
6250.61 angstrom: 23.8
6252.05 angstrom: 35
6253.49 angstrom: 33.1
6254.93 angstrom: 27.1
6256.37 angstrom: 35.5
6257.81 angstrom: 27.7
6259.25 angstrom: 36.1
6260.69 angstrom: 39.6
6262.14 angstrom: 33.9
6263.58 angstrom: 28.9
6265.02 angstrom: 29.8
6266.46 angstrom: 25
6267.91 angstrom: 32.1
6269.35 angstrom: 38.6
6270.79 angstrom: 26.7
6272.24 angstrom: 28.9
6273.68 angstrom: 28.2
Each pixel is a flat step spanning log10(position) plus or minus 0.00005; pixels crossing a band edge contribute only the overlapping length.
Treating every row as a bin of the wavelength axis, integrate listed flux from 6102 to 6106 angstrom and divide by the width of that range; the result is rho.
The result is 32.2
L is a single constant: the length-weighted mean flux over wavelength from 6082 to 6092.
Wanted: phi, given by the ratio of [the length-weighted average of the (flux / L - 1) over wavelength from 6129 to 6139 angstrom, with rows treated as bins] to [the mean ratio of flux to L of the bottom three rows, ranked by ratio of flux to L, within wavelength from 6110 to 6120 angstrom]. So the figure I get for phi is -0.008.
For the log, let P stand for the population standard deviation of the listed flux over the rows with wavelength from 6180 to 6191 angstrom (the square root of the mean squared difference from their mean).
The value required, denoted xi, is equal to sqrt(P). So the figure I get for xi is 2.0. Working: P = 3.9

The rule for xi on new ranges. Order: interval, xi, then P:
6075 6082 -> 2.3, 5.3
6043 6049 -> 1.7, 3.0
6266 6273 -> 2.2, 4.8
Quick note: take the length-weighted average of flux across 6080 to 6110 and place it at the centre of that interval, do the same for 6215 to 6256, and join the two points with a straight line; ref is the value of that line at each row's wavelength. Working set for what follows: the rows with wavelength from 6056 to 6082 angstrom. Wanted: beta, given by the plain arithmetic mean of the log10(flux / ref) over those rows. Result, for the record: -0.005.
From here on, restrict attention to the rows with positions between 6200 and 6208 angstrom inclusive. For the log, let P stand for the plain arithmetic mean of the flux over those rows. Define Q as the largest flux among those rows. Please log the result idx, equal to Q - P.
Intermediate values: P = 32.7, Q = 33.8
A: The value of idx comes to 1.1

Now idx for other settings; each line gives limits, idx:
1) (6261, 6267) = 4.5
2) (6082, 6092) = 5.5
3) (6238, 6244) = 3.8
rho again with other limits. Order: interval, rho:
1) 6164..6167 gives 27.9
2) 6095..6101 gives 29.1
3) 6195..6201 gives 31.5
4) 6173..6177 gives 34.4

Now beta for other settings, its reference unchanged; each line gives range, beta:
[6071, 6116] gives -0.006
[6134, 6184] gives -0.002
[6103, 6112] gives -0.014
